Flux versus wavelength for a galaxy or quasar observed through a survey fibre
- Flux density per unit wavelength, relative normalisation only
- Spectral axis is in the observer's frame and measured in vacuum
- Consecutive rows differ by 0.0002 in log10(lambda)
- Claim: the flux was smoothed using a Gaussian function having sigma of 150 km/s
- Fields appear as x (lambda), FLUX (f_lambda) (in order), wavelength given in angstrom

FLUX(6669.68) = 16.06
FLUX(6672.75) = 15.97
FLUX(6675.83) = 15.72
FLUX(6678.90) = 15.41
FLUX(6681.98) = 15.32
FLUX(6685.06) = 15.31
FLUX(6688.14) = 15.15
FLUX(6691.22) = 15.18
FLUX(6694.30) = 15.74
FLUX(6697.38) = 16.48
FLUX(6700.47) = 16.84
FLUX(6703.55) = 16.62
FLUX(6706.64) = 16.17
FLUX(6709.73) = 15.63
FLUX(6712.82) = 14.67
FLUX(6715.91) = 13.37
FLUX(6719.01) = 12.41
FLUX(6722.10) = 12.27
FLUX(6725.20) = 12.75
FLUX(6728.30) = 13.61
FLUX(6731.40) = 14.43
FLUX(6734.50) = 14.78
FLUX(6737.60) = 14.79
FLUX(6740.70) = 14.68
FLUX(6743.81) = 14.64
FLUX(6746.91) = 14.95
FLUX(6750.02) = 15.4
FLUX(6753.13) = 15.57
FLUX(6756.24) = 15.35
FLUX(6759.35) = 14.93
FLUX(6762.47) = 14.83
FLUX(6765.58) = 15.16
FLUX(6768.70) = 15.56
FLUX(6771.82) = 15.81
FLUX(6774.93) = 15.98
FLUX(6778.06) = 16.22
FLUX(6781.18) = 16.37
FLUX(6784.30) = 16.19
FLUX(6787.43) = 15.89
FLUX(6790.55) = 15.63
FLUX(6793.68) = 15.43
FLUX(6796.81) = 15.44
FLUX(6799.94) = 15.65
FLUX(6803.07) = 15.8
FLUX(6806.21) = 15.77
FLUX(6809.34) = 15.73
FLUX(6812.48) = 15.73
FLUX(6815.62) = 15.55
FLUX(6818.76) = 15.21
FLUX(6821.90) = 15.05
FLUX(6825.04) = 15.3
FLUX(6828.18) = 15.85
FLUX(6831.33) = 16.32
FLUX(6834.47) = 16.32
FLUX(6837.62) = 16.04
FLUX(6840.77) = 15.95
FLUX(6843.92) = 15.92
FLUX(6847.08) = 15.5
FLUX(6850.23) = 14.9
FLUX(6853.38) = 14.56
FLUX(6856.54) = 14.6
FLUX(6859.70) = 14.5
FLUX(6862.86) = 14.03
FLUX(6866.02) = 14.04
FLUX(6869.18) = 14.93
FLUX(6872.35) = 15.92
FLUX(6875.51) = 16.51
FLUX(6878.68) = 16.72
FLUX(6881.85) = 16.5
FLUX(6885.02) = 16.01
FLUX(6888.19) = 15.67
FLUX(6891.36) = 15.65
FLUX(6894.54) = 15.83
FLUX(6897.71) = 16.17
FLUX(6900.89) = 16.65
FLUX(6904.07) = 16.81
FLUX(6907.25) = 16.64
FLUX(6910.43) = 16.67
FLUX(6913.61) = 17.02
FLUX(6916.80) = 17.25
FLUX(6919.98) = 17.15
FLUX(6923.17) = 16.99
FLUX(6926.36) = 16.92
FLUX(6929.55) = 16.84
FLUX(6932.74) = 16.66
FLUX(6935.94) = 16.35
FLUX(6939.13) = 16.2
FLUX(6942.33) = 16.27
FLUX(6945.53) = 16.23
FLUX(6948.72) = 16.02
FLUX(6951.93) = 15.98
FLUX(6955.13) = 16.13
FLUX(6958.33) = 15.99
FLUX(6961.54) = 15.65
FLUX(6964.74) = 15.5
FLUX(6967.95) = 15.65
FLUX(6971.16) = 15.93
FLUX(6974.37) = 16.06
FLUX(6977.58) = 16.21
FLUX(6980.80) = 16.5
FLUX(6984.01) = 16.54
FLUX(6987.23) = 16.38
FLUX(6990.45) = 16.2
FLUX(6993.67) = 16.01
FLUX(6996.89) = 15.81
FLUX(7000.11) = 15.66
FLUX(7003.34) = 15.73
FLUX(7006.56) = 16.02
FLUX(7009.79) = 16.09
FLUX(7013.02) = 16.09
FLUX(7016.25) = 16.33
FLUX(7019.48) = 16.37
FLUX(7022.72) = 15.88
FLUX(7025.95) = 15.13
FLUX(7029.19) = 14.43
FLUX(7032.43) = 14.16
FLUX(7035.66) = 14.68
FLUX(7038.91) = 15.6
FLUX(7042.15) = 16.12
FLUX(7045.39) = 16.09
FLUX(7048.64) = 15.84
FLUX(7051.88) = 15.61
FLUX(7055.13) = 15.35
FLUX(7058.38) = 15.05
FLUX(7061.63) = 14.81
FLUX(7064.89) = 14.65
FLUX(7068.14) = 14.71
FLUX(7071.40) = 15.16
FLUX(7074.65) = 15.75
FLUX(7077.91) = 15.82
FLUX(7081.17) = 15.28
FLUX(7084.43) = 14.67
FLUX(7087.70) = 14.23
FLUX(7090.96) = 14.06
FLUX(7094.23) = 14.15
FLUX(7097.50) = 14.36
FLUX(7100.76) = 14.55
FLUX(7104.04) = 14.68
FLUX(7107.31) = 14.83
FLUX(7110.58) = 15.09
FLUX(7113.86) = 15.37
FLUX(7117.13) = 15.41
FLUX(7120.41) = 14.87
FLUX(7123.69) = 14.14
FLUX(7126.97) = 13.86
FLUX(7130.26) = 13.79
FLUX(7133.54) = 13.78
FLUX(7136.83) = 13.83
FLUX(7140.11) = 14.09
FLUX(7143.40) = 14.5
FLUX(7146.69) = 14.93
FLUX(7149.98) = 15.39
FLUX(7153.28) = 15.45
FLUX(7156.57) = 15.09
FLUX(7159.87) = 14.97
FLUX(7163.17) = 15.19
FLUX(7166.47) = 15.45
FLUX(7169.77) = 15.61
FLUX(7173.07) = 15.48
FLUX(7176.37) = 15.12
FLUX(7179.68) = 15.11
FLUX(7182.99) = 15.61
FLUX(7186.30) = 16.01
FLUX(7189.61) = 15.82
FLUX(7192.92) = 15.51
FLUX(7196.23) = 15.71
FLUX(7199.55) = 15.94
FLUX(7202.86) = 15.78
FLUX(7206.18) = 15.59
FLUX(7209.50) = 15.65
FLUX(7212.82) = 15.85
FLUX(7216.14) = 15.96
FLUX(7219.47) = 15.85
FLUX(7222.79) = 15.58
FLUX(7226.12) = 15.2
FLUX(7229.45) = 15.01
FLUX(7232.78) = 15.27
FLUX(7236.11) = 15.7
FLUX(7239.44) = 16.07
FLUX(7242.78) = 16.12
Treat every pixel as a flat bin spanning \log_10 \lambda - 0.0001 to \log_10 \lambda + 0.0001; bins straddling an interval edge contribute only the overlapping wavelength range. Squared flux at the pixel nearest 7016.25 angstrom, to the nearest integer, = 267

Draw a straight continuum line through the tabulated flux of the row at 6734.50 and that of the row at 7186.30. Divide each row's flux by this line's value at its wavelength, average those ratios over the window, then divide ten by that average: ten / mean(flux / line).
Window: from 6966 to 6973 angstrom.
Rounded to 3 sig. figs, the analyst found 9.77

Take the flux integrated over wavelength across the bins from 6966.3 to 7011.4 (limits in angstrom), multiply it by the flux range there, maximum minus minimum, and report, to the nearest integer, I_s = 644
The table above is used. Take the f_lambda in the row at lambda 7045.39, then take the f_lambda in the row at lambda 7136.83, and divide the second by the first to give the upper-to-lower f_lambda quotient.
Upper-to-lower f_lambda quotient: 0.86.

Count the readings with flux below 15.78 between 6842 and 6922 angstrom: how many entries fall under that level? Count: 10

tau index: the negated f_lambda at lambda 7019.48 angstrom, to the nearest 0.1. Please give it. -16.4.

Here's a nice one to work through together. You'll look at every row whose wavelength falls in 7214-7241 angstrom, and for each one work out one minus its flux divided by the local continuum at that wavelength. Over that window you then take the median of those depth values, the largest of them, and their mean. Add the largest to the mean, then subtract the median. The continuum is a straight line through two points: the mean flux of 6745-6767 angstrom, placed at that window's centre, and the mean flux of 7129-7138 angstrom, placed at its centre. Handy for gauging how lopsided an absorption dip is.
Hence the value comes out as -0.11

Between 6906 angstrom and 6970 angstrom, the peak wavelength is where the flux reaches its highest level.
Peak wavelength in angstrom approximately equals 6916.80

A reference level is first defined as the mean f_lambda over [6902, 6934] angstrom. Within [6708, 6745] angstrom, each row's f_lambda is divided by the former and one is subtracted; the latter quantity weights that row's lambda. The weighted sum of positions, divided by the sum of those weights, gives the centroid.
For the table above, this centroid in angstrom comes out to 6725.9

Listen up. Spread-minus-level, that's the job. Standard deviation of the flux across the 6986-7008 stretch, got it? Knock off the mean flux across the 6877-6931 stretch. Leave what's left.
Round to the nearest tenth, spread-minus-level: -16.3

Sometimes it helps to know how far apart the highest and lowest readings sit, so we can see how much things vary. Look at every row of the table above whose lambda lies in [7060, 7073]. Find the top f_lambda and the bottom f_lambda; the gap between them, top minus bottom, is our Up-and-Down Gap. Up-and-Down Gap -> 0.51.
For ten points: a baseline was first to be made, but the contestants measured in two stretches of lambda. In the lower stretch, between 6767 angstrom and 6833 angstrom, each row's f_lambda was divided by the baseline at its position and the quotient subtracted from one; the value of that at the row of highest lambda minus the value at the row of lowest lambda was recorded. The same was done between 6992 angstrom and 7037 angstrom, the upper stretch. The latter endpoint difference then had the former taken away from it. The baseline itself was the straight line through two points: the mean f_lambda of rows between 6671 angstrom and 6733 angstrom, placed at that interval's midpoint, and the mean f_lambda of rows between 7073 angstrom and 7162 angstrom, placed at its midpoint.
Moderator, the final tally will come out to 0.14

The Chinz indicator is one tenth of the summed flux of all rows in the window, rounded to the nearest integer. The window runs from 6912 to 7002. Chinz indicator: 46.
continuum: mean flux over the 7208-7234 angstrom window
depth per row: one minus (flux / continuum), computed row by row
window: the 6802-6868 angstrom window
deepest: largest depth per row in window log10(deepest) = -1.01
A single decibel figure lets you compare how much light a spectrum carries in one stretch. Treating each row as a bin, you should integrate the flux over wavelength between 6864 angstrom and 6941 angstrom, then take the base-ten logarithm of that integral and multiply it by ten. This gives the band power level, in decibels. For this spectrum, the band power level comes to 31.0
